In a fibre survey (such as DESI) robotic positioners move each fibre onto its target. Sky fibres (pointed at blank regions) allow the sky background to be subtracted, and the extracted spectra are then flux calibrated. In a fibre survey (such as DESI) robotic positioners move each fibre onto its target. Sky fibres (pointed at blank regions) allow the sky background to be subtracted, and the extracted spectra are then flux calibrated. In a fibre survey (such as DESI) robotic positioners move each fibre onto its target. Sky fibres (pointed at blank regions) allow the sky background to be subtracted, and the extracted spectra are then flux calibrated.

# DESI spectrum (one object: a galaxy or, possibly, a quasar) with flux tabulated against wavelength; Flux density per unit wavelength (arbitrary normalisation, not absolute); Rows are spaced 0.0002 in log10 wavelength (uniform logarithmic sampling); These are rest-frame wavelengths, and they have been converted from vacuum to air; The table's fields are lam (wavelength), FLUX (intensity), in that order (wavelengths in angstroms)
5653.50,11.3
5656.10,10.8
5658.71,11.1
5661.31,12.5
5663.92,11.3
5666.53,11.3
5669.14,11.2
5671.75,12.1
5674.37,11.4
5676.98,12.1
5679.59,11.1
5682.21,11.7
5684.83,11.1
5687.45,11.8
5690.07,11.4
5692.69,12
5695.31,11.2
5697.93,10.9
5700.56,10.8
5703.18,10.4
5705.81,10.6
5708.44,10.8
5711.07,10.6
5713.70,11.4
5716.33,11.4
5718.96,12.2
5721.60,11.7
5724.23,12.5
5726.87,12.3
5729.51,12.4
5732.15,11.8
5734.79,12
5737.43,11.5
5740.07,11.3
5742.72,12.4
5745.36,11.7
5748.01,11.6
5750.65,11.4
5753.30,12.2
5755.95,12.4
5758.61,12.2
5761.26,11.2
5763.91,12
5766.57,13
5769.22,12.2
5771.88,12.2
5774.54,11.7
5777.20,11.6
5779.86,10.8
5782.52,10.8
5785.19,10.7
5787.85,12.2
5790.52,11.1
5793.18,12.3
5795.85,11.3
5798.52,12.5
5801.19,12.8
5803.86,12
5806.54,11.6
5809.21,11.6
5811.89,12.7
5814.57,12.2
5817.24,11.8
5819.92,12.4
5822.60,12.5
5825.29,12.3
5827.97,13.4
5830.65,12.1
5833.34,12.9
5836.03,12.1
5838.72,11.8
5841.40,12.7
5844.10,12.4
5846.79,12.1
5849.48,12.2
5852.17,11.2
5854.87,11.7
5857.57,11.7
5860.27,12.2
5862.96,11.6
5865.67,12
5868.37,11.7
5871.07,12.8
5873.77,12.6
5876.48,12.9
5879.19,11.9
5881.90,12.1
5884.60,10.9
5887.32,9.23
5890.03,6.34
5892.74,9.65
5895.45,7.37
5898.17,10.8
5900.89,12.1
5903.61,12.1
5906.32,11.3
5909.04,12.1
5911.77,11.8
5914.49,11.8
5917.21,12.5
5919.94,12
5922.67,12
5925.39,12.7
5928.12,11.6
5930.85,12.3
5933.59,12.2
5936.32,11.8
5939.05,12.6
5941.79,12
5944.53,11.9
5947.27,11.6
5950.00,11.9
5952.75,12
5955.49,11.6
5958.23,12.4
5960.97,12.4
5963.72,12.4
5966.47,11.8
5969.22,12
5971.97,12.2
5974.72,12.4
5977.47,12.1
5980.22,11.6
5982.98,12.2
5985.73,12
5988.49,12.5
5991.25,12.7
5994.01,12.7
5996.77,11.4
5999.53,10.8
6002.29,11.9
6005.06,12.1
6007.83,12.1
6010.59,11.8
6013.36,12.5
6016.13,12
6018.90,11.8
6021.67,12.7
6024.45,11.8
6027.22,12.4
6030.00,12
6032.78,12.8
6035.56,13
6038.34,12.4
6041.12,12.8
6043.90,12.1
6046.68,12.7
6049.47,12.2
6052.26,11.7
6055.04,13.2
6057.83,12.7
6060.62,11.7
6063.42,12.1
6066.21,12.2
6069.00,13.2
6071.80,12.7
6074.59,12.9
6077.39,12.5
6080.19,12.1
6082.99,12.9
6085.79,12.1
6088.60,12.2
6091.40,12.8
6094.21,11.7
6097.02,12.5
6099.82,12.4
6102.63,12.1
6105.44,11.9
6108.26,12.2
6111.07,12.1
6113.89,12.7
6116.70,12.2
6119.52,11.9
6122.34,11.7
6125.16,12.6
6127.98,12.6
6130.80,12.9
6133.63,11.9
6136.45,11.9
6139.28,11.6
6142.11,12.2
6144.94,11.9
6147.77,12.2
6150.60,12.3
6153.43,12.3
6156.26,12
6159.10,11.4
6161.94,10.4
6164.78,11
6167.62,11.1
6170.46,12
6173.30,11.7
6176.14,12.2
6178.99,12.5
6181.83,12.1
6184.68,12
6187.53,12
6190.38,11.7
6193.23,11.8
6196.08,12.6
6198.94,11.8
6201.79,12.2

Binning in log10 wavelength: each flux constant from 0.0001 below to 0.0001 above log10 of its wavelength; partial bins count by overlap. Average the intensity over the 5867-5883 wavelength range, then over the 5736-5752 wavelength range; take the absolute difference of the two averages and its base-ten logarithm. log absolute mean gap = -0.2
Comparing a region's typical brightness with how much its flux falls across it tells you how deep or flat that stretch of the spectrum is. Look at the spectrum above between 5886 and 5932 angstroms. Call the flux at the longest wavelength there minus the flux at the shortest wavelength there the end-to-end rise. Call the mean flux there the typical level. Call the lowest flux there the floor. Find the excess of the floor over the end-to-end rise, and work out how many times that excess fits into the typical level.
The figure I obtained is 3.4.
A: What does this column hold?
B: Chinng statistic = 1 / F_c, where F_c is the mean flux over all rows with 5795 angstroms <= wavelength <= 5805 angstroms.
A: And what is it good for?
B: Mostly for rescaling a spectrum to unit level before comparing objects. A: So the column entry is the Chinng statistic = 0.082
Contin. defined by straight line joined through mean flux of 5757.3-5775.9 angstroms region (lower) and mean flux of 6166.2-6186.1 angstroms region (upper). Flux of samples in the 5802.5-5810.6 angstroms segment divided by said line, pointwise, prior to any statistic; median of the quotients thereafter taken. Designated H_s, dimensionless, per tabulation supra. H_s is 0.96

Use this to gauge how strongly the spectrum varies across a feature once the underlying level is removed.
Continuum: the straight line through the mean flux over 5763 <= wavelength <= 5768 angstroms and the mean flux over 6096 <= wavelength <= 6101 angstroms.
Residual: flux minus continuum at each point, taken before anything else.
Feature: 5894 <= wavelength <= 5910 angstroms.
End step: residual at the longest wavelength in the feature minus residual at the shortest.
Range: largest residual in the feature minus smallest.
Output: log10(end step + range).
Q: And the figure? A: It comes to 1.0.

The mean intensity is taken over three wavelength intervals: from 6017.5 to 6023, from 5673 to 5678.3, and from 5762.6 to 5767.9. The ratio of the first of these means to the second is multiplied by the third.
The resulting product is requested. 13.0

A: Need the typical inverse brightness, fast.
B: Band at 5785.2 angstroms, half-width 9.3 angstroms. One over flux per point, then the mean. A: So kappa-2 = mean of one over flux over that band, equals 0.0883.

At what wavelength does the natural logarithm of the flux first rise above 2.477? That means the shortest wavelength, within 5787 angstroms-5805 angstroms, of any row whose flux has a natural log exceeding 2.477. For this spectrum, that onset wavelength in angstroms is 5787.85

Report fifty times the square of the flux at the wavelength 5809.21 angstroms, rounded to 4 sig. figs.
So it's 6728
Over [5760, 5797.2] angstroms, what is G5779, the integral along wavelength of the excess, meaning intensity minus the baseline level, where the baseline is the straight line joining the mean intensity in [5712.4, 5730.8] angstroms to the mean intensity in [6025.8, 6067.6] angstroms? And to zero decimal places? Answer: -15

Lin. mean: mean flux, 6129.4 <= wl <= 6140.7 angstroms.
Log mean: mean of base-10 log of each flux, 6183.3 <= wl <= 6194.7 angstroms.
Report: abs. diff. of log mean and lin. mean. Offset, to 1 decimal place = 11.0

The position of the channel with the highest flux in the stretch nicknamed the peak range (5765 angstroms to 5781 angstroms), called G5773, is 5766.57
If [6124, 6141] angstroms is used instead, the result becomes 6130.80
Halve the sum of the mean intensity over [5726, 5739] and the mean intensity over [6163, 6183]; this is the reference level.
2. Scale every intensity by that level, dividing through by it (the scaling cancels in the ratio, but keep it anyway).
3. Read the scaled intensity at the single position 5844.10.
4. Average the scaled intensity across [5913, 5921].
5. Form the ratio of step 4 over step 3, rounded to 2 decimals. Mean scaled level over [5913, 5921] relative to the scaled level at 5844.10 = 0.98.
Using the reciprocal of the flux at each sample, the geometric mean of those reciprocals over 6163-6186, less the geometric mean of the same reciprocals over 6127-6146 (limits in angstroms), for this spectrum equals 0.0022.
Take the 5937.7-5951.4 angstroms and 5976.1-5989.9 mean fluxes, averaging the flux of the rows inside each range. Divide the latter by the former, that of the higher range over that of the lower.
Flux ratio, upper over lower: 1.01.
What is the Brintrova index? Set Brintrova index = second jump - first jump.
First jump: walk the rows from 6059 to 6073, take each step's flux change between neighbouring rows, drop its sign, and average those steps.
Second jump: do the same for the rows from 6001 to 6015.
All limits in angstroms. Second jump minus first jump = -0.20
